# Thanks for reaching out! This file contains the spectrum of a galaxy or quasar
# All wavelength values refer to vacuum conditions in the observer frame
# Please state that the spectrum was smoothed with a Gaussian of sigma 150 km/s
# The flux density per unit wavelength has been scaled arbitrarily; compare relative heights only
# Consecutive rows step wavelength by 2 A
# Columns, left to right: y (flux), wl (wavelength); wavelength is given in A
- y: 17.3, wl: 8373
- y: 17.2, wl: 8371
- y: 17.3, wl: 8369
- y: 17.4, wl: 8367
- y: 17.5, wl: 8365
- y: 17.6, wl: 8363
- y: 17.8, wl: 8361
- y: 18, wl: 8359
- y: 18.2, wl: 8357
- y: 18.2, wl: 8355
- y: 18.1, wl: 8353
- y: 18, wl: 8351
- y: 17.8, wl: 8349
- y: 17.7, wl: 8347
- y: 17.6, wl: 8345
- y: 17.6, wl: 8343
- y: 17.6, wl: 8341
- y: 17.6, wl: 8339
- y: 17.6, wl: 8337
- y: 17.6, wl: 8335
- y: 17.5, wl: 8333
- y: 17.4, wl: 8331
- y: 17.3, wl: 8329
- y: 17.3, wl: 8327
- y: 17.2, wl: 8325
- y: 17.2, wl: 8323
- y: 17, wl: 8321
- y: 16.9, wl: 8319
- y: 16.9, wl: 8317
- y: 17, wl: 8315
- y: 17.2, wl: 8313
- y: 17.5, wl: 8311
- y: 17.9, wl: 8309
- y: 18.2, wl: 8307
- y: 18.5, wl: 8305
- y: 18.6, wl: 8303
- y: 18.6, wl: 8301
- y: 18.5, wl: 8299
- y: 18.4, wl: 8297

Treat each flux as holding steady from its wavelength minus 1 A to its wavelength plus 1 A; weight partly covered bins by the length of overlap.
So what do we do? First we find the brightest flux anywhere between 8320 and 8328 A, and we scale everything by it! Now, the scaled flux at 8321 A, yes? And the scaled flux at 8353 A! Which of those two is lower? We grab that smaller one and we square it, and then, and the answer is 0.97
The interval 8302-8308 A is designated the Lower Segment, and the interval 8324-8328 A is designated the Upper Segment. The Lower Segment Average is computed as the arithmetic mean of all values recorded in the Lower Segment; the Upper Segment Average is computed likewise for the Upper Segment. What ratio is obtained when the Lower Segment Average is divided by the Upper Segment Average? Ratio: 1.07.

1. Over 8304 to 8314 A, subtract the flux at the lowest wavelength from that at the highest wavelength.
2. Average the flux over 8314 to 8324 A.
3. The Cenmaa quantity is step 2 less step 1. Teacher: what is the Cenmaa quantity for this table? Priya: 18.3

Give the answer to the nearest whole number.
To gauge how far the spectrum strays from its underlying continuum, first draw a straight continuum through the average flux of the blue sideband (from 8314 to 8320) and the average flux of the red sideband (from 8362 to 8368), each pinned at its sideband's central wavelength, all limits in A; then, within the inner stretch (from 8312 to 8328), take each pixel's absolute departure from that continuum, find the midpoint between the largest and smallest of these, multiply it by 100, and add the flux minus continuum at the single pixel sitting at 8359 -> 17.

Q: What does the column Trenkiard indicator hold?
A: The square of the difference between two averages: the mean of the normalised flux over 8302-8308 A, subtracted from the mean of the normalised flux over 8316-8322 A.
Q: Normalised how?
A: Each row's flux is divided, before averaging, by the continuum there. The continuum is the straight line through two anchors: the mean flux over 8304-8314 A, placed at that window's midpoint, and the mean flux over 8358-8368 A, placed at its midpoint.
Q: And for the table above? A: 0.0066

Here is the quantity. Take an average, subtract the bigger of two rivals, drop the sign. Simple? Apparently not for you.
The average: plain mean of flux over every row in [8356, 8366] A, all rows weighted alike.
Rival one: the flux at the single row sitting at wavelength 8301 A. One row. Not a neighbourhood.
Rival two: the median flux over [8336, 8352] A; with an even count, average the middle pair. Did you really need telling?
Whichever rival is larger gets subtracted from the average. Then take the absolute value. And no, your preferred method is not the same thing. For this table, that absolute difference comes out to 0.78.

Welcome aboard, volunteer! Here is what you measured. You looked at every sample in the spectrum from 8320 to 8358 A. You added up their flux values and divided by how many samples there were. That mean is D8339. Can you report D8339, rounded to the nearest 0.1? 17.6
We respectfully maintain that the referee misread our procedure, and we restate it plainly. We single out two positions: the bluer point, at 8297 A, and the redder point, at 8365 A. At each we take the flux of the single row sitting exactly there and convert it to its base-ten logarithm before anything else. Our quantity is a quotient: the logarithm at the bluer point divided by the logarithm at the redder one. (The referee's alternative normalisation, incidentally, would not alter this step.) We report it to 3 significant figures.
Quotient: 1.02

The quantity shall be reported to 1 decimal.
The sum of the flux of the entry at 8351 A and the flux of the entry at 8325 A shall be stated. 35.2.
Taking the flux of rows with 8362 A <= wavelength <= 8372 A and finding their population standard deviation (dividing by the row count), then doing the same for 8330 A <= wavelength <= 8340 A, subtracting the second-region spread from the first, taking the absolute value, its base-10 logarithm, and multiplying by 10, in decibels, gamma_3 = -12.1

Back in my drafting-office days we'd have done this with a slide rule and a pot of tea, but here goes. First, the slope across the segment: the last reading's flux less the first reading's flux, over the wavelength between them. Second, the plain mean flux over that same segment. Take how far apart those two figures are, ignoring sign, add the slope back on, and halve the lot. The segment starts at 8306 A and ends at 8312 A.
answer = 8.9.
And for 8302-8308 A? 9.2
